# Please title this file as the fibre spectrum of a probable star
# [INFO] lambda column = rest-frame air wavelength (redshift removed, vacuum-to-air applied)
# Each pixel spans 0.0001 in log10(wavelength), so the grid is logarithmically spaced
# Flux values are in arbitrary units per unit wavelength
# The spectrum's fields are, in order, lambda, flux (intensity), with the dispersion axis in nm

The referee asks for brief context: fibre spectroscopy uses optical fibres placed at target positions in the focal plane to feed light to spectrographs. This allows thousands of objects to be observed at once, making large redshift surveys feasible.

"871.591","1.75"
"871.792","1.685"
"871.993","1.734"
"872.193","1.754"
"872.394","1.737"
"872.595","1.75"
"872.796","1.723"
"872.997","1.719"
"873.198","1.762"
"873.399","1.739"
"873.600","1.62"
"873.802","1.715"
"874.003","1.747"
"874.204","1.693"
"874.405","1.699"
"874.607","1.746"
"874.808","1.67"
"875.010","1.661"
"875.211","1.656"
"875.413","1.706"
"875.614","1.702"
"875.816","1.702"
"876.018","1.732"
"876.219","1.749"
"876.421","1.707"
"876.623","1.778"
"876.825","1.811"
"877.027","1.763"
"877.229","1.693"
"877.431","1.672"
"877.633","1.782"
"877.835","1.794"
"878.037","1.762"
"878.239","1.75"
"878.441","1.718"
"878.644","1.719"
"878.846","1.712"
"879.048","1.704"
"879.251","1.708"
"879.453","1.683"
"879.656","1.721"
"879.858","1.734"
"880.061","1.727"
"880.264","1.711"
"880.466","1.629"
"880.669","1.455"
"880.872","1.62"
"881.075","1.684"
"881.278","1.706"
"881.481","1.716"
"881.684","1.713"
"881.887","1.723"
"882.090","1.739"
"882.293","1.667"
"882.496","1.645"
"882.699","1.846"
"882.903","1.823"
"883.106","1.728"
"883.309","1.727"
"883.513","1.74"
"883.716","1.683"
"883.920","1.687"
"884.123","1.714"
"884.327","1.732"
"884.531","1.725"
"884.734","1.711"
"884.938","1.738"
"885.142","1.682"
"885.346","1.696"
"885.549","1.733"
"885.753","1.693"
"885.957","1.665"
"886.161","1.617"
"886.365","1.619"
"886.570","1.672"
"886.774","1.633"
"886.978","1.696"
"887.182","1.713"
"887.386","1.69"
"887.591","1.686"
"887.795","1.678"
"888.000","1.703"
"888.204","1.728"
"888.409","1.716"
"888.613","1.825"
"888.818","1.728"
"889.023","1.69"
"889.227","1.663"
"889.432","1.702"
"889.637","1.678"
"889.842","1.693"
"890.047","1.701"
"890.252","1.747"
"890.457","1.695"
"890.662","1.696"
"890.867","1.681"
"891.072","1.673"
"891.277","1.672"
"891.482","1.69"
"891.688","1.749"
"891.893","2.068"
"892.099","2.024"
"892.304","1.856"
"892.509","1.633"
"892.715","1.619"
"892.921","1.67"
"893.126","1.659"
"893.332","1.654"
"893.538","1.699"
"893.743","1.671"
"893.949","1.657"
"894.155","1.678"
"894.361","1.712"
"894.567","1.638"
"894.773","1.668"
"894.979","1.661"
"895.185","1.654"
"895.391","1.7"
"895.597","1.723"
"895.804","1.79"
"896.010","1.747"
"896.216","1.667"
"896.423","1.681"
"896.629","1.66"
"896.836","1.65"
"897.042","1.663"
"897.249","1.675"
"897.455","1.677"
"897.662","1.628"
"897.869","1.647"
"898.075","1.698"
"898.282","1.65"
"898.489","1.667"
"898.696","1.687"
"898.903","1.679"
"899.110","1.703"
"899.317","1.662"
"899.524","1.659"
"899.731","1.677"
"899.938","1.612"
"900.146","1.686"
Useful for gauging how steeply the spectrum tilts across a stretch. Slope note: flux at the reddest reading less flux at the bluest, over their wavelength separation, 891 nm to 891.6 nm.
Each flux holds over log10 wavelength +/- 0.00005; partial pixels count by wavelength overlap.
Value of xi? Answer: 0.04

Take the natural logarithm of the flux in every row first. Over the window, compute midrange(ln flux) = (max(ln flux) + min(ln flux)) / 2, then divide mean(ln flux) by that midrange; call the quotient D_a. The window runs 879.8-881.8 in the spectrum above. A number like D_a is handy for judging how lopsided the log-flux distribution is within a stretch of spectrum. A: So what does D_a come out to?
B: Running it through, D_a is 1.10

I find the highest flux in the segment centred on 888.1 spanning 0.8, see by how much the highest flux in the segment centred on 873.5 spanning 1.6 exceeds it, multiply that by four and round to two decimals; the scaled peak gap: 0.14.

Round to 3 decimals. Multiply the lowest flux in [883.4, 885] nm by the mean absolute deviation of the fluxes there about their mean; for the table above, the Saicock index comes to 0.029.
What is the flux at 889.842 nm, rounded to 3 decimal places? 1.693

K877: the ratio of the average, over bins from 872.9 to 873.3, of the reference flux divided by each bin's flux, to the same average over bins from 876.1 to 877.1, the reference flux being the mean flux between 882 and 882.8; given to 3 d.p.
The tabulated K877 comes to 1.012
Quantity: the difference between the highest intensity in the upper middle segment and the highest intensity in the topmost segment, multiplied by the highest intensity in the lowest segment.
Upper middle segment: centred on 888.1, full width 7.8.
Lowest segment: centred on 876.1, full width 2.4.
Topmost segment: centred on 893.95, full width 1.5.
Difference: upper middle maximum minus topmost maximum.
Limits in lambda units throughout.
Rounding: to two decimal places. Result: 0.64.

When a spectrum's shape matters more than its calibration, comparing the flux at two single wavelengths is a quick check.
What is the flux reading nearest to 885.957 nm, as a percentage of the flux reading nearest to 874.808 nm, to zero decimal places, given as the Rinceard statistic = 100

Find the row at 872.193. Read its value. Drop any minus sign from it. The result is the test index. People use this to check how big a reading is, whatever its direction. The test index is 1.75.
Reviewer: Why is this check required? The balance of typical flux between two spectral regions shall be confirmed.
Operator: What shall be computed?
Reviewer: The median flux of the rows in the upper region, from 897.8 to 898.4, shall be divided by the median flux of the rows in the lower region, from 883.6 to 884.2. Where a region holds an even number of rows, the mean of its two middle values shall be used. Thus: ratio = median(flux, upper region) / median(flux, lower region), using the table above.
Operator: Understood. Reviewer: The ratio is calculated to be 0.98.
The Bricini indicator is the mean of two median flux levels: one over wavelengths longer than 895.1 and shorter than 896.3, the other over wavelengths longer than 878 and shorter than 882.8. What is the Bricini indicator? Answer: 1.71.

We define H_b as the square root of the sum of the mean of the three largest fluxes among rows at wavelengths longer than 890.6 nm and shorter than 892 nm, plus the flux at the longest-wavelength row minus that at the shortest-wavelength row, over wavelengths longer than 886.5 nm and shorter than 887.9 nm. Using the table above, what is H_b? 1.36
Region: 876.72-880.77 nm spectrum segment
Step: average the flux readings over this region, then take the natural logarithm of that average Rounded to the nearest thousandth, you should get 0.538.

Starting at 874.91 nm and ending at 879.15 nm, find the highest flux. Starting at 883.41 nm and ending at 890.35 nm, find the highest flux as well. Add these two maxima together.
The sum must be 3.6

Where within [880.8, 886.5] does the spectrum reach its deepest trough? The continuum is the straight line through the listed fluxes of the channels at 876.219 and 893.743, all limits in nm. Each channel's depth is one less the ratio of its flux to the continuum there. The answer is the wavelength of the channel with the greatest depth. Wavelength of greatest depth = 880.872 nm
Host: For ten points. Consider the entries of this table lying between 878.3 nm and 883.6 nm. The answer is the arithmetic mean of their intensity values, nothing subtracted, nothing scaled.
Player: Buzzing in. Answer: 1.70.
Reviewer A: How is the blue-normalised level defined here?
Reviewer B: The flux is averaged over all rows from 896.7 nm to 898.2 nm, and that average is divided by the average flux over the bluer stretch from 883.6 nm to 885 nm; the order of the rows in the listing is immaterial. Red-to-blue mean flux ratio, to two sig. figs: 0.97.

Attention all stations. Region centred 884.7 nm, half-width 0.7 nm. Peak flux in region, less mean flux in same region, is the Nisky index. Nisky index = 0.024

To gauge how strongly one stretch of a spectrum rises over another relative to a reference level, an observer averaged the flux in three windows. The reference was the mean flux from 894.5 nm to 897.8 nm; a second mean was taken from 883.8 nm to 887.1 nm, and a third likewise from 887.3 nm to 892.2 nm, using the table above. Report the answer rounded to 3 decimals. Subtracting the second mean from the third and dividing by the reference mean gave 0.026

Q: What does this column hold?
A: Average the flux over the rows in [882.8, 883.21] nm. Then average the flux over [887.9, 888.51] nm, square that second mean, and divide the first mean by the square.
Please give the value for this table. 0.60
